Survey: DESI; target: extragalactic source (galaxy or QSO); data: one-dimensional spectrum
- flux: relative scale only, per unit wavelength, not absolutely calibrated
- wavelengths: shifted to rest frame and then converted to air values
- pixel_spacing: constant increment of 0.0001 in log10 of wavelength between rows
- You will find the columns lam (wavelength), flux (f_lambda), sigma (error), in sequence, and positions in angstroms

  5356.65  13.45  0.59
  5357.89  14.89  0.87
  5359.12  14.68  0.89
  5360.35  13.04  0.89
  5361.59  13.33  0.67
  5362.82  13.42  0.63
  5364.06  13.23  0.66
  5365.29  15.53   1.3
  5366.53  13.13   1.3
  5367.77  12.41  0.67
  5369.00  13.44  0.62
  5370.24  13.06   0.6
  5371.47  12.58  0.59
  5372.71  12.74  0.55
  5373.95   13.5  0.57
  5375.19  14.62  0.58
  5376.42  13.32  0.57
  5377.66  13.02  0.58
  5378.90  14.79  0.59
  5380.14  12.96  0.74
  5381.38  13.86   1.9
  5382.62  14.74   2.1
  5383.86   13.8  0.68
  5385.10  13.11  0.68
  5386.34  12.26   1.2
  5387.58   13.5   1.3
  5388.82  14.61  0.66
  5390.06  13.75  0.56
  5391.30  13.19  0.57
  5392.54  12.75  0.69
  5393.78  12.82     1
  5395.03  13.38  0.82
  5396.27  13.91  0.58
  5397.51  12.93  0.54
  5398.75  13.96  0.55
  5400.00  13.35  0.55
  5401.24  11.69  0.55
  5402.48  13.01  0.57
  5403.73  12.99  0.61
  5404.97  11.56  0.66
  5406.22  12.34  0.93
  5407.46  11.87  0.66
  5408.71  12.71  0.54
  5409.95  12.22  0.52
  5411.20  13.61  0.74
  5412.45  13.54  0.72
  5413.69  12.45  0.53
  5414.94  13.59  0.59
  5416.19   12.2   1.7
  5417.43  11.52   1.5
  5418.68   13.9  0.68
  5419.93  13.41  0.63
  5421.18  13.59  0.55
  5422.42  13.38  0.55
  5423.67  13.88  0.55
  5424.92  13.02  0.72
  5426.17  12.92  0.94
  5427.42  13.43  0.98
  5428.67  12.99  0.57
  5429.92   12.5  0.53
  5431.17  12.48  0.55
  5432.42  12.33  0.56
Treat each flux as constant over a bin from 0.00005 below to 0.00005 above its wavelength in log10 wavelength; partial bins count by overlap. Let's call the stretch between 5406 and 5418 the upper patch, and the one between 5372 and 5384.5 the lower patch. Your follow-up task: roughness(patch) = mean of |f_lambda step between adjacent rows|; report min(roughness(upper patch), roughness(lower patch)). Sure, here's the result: 0.84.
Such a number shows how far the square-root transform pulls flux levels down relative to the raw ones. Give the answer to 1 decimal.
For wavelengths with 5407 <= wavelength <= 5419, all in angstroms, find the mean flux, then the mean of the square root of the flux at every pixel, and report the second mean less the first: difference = -9.2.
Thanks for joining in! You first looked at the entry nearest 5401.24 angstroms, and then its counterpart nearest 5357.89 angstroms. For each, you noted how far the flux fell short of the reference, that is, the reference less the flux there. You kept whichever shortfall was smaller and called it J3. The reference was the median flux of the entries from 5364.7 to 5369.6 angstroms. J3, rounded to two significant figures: -1.6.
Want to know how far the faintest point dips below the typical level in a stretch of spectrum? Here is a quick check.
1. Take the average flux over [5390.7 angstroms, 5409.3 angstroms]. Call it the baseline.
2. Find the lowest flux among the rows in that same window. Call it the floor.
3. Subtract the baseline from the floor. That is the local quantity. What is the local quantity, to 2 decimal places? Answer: -1.27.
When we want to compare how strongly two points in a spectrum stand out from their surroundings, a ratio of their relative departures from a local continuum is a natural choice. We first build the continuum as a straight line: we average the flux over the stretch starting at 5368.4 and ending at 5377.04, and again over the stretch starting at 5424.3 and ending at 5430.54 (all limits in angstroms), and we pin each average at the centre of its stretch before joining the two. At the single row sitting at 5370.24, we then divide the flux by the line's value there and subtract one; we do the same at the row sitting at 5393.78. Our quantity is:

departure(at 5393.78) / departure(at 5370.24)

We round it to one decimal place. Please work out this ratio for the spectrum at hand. 1.3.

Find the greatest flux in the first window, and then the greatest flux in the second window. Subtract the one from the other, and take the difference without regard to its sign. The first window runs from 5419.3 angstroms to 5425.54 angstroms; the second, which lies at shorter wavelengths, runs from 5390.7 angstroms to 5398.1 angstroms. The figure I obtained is 0.0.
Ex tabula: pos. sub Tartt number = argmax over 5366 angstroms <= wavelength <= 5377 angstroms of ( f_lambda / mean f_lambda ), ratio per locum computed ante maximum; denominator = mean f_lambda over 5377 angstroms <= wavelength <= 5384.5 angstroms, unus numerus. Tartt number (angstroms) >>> 5375.19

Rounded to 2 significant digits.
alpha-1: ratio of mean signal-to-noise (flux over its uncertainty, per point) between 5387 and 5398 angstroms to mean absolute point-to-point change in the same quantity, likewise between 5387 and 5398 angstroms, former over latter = 4.2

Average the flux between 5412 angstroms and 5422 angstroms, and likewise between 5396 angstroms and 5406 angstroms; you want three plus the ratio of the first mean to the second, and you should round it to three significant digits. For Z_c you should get 4.01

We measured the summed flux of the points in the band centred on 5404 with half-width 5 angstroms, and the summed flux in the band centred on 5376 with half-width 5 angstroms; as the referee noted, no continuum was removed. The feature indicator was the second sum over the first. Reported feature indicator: 1.08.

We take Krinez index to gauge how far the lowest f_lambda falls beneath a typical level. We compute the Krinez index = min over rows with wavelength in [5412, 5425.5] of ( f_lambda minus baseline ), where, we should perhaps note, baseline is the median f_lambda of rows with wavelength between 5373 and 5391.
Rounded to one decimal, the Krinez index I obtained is -2.1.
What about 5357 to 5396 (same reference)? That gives -1.4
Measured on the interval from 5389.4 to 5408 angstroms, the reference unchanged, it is -2.1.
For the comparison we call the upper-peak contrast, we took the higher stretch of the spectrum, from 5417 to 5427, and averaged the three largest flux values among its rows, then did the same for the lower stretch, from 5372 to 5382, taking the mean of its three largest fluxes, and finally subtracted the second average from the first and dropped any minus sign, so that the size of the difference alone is 0.63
